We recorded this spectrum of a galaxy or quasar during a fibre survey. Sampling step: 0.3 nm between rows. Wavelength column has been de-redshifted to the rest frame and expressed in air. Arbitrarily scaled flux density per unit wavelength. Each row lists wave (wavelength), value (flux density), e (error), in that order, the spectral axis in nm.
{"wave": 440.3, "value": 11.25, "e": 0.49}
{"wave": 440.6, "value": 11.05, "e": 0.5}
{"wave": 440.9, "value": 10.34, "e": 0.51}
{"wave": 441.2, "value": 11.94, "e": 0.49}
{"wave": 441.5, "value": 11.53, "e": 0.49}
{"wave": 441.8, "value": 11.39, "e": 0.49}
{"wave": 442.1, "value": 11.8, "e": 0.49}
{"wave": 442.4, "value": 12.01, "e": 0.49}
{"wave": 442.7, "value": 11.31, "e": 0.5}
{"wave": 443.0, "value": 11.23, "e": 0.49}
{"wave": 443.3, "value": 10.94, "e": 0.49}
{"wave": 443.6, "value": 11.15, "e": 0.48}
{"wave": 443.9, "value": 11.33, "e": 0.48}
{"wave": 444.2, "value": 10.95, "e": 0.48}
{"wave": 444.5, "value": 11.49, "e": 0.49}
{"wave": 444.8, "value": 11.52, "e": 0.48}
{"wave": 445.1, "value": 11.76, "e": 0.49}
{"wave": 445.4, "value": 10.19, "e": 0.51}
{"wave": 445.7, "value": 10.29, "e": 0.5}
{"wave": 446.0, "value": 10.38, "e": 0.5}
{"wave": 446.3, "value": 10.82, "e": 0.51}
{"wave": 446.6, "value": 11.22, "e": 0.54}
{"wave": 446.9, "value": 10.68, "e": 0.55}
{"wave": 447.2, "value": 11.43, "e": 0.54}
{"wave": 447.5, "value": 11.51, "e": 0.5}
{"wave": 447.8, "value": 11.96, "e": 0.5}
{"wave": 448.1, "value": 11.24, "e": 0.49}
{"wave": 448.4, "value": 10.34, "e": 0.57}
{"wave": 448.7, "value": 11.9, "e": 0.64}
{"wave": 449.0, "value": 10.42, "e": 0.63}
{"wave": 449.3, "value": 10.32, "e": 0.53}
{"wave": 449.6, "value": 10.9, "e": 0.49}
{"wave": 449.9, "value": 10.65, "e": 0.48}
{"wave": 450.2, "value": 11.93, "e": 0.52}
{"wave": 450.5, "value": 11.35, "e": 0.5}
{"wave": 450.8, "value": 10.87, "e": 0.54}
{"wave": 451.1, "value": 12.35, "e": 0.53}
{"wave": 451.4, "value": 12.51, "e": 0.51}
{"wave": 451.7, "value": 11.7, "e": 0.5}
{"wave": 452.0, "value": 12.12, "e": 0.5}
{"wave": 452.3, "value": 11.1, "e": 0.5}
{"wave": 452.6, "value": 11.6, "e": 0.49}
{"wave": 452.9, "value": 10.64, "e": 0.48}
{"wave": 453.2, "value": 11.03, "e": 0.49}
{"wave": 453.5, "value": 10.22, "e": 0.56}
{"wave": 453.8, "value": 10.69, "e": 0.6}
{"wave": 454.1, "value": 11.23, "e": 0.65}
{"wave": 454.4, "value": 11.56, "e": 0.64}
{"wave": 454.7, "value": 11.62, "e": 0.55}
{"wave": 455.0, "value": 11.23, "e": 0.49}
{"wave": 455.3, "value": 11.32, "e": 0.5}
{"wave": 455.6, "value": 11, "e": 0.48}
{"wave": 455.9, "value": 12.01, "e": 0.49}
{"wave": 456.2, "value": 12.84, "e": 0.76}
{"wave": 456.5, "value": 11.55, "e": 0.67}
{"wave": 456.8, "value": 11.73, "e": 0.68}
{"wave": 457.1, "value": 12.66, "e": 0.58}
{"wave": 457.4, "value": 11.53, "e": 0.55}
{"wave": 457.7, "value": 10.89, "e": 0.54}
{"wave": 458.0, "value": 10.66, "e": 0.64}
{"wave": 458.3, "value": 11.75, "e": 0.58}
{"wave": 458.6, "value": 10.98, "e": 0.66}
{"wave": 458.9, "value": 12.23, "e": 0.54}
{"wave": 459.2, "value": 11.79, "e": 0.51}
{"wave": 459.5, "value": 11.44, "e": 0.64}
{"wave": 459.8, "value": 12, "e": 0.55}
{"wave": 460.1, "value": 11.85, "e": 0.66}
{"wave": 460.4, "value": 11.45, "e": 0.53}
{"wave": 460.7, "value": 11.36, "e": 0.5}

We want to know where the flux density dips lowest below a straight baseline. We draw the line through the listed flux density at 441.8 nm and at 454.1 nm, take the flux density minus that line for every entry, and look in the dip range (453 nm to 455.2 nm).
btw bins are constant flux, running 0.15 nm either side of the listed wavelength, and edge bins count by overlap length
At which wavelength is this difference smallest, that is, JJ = 453.5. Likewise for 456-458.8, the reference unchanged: 458.0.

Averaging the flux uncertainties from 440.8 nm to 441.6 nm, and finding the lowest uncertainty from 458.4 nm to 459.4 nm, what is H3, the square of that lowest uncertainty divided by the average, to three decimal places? 0.524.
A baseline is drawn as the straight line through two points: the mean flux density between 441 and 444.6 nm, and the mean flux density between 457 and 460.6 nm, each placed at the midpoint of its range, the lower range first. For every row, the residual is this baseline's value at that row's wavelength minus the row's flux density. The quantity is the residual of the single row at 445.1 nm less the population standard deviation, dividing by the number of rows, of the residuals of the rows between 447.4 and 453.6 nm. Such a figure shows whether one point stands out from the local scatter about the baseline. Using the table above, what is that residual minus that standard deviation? -1.0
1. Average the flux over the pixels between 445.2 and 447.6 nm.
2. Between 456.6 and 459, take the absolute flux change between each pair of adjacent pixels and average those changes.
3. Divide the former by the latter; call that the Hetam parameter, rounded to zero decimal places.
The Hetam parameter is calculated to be 13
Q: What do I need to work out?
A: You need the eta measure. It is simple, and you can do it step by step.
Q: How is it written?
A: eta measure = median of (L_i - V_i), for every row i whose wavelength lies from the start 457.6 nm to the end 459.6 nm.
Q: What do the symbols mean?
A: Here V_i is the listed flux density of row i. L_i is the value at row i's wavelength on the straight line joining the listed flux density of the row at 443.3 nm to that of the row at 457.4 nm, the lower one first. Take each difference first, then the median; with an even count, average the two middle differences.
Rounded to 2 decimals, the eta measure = 0.18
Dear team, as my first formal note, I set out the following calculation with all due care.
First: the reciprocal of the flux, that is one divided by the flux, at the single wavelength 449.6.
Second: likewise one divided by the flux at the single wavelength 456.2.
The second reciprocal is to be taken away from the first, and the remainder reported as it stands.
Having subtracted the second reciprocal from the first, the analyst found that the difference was 0.014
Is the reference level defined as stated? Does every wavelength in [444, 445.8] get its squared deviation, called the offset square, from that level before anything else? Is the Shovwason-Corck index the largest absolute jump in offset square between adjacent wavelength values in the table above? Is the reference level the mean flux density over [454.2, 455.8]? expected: 1.2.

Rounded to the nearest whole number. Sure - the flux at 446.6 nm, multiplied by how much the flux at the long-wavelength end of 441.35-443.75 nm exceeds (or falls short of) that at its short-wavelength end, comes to -4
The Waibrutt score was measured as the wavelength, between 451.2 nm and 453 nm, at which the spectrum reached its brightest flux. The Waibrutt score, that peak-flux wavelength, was 451.4 nm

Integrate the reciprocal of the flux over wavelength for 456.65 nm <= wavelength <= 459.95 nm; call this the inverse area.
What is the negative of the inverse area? -0.285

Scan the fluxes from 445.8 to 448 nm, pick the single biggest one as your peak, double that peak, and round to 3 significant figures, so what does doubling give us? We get 23.9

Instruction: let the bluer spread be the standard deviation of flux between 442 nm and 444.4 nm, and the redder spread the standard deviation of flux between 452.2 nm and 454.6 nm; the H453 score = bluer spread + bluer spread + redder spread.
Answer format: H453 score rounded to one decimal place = 1.2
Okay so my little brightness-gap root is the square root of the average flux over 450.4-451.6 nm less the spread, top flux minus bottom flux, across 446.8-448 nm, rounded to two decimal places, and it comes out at 3.24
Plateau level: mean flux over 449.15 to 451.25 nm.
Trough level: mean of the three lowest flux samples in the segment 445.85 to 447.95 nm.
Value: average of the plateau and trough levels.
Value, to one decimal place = 10.9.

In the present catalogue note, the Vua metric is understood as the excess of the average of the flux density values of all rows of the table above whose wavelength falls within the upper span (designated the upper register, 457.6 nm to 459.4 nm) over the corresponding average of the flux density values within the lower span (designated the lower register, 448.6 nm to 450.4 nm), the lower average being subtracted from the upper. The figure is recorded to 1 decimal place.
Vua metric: 0.4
